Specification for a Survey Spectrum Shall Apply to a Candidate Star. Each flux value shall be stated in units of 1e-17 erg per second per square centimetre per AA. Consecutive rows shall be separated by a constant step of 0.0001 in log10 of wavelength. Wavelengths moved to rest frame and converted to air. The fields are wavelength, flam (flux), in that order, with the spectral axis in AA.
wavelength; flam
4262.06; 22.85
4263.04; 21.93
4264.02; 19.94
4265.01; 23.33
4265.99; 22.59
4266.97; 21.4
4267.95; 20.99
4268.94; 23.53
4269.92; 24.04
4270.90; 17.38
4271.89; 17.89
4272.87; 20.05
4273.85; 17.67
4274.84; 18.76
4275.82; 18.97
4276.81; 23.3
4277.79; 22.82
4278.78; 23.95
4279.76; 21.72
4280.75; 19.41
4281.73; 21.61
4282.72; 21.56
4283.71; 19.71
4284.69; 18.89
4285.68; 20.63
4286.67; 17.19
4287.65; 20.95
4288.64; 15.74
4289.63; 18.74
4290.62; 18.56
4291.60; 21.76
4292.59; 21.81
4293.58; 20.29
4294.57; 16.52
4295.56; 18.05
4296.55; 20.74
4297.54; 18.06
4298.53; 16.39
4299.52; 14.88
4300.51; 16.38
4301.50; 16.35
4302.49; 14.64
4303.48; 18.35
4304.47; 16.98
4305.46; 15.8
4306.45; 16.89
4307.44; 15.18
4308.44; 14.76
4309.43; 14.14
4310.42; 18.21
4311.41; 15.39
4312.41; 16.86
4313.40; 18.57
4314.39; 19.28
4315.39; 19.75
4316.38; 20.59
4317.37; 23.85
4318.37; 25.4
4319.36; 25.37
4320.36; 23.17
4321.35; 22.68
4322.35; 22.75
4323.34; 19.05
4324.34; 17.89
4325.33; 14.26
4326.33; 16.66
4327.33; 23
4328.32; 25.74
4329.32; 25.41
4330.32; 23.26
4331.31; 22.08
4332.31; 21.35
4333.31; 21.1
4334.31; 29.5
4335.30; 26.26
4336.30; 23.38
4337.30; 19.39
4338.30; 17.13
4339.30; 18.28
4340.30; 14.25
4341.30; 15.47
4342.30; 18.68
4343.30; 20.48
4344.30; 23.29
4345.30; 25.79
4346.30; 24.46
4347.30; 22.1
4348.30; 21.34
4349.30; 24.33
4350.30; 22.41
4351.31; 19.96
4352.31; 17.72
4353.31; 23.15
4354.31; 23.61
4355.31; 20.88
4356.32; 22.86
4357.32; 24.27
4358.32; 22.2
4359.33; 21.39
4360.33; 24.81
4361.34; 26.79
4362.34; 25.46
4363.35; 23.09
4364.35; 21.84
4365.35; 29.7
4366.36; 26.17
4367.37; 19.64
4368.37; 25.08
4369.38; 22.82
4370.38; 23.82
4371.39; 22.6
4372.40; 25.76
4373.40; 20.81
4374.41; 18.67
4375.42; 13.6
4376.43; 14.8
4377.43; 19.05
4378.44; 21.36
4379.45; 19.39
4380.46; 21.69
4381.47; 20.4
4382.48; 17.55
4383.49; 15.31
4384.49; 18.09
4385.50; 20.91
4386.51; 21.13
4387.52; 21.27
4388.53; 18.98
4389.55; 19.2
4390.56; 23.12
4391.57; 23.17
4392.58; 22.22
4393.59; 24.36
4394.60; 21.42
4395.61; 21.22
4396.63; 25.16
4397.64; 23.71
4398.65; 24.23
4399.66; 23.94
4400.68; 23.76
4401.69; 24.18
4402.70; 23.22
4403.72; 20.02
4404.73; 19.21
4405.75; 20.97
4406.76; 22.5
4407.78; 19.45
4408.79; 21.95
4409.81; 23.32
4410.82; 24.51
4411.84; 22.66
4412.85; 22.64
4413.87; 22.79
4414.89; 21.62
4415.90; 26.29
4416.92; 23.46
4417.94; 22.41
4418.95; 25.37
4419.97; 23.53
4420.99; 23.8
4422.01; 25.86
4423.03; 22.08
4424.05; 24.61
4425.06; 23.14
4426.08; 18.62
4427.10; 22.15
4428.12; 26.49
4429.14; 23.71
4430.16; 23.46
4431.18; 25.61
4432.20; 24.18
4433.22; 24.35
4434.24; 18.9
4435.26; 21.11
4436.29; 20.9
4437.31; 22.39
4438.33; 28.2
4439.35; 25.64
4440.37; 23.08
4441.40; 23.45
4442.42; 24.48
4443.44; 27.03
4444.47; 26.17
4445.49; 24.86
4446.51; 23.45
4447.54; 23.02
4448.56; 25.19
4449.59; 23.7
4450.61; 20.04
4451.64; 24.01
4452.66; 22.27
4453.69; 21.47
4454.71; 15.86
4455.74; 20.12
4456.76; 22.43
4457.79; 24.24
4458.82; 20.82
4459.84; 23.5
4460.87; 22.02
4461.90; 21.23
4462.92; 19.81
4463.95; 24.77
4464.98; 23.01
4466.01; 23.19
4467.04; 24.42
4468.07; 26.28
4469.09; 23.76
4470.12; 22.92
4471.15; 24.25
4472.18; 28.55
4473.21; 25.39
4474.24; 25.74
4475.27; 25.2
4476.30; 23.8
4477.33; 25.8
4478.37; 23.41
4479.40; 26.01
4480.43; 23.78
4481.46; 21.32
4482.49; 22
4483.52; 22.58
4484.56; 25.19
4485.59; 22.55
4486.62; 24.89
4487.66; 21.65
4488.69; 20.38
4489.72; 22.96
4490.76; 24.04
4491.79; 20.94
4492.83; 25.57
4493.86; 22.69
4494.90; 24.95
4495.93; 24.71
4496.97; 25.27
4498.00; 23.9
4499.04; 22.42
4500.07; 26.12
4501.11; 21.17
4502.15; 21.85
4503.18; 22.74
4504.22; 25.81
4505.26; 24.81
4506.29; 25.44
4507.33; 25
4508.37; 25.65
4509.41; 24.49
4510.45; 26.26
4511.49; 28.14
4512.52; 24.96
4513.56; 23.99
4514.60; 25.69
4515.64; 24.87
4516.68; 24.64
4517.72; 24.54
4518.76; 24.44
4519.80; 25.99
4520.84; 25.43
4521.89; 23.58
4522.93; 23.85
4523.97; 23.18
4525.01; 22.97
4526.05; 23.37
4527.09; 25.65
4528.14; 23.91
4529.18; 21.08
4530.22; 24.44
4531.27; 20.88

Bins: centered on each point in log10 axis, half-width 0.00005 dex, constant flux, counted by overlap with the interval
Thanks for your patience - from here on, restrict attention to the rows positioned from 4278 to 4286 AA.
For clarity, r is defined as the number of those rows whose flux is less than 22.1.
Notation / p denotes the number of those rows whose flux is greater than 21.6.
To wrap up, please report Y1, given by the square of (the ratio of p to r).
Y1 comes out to 0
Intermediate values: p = 3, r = 7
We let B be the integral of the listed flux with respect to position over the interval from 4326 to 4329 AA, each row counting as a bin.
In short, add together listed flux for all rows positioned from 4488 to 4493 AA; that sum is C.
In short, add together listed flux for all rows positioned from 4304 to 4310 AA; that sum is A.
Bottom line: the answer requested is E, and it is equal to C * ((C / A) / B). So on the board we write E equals 2.1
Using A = 94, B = 67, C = 114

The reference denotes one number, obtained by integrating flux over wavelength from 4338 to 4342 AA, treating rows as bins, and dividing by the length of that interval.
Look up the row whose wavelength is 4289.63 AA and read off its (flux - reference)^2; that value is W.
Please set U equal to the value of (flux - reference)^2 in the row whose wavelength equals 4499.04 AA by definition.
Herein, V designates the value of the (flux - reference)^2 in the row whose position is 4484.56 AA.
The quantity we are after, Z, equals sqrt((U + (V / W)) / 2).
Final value 5.0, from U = 37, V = 78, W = 6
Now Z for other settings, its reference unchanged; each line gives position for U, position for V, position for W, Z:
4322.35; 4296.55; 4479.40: 4.5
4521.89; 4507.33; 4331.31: 5.2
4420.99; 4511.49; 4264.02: 5.8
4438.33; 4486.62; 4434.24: 8.7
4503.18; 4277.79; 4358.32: 4.6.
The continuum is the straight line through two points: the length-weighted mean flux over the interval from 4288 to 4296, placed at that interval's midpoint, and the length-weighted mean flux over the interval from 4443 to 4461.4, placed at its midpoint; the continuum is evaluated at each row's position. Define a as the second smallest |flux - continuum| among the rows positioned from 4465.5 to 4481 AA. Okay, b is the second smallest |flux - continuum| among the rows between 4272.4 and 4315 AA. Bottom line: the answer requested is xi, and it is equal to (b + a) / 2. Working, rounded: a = 0.10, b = 0.17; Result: 0.13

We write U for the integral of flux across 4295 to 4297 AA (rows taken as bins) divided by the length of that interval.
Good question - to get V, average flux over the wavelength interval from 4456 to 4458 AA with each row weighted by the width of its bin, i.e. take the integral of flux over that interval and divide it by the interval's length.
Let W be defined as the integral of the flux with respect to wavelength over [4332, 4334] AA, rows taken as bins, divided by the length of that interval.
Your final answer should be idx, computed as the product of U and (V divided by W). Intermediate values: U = 19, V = 22.8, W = 21.9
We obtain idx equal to 20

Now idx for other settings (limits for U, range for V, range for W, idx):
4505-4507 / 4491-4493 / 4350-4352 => 28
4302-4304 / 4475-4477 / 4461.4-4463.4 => 20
